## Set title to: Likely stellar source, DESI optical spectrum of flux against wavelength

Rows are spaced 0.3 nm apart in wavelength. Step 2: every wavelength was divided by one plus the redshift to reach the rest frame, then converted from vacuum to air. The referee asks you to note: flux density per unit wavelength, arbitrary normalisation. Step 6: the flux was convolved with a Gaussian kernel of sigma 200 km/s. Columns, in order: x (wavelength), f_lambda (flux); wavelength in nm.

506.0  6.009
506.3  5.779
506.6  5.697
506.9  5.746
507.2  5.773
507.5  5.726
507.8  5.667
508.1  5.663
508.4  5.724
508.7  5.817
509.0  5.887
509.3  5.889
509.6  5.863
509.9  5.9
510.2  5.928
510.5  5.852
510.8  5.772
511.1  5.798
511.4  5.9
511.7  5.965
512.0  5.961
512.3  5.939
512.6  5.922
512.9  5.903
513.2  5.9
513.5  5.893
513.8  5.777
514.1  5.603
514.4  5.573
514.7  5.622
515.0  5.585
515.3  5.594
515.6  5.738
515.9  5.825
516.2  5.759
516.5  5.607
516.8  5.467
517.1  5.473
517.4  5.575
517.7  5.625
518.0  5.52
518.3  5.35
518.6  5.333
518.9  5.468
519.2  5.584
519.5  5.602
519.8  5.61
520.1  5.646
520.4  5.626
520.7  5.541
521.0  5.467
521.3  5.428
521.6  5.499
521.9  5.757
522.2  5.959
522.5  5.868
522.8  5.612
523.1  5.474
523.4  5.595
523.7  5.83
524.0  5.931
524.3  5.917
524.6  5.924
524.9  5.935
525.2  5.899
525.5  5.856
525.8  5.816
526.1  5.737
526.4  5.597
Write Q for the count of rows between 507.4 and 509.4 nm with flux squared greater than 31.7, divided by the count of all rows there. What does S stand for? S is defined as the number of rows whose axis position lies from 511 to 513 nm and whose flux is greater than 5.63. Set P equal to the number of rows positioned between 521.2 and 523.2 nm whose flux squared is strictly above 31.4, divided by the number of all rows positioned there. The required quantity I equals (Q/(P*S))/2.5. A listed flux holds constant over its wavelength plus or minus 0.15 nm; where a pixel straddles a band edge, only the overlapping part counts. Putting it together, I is 0.100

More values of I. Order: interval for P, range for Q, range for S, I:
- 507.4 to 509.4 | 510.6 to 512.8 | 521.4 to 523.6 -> 0.133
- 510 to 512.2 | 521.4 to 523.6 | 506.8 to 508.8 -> 0.024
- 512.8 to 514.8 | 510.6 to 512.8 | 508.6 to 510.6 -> 0.080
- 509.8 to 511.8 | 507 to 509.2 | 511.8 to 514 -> 0.057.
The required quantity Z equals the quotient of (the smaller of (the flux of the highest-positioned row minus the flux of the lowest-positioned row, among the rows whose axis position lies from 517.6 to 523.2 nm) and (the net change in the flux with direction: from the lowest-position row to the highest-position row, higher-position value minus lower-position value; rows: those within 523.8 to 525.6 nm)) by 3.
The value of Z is -0.05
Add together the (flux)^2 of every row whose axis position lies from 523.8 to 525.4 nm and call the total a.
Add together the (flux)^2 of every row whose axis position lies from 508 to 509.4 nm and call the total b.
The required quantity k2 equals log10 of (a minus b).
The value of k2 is 0.9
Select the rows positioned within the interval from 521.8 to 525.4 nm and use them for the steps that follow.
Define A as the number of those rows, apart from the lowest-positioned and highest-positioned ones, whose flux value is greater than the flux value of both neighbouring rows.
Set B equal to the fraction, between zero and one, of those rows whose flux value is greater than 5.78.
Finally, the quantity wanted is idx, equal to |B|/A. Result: 0.22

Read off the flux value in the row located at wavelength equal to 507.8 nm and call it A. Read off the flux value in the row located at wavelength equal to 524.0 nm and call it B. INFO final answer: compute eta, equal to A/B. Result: 0.96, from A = 5.667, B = 5.931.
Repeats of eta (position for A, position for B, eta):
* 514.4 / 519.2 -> 1.00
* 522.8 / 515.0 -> 1.00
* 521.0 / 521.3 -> 1.01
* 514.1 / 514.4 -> 1.01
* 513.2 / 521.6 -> 1.07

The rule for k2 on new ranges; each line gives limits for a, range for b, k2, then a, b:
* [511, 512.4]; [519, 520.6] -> 1.2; 175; 158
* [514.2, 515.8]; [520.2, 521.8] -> 0.8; 158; 152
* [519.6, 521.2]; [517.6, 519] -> 0.8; 156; 149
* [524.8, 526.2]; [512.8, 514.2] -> 0.3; 171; 169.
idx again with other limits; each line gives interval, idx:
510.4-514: 0.83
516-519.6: 0.00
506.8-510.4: 0.25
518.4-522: 0.00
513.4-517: 0.08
